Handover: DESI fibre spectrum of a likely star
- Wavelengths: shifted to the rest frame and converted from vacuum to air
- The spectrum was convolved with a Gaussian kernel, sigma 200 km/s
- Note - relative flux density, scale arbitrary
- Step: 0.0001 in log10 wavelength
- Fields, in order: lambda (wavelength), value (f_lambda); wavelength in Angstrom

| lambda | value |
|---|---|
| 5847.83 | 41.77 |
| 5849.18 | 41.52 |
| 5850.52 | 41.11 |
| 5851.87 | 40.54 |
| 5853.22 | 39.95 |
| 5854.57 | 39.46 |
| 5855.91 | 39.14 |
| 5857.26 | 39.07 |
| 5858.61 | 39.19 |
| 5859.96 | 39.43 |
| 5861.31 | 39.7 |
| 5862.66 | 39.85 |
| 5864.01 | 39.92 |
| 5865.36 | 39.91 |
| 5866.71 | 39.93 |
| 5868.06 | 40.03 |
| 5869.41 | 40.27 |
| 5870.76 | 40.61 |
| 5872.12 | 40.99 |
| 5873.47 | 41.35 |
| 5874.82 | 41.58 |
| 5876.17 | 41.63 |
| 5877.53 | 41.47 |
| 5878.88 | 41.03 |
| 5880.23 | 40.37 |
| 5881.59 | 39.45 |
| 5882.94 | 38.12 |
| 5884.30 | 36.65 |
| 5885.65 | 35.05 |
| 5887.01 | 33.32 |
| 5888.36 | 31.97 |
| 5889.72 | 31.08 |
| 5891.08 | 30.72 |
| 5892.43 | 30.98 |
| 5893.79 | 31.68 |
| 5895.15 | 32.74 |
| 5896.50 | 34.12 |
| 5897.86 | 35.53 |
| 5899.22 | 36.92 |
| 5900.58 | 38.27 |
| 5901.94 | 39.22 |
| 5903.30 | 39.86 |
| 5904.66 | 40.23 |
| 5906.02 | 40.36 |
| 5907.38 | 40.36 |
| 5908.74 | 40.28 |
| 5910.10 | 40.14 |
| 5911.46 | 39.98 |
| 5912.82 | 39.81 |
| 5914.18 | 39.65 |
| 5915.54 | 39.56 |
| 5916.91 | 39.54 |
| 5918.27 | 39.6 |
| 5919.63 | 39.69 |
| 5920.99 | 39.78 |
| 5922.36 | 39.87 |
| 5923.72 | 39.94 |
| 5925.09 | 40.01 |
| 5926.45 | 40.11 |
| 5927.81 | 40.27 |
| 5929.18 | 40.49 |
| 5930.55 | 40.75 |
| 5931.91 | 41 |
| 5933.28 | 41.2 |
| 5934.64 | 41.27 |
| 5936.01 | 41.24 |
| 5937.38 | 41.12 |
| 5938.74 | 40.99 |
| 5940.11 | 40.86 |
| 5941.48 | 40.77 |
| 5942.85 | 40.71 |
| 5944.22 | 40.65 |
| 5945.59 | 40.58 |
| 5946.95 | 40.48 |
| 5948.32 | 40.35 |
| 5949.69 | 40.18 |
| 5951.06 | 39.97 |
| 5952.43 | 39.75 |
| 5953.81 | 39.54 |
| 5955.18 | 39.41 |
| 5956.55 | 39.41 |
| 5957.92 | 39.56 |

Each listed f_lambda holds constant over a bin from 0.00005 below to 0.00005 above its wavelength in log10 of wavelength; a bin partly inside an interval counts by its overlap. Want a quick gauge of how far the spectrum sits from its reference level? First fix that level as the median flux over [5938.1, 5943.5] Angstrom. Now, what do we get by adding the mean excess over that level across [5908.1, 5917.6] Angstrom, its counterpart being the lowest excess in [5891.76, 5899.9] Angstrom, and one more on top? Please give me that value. -10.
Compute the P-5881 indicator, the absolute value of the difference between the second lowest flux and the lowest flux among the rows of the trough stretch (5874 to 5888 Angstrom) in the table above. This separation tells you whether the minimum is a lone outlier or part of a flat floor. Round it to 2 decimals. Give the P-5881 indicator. 1.73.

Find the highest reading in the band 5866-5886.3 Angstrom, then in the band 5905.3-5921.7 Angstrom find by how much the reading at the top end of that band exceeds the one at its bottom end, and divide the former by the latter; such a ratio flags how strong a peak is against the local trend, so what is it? -72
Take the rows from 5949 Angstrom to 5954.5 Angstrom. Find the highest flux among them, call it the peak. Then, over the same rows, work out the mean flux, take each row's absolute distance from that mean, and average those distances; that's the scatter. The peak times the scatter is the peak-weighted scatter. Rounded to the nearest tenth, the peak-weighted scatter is 8.6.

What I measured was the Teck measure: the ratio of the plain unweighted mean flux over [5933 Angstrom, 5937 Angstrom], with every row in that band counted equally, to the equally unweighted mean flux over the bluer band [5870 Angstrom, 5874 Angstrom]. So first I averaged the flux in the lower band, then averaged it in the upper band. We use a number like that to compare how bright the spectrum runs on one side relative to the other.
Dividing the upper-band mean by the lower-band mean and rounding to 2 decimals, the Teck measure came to 1.01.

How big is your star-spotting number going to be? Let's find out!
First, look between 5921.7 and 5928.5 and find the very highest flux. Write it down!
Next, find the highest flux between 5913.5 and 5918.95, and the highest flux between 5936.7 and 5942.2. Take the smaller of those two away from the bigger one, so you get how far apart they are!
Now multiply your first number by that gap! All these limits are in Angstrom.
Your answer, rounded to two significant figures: 59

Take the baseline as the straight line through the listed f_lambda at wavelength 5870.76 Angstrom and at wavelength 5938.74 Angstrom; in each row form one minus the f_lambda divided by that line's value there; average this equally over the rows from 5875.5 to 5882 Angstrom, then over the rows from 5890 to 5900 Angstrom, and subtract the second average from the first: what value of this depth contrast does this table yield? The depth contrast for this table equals -0.19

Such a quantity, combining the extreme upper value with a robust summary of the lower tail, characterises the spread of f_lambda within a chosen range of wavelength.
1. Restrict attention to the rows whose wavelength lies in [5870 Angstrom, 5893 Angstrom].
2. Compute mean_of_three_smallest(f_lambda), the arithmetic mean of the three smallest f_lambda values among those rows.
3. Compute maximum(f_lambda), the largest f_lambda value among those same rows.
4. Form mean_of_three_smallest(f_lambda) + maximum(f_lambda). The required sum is 73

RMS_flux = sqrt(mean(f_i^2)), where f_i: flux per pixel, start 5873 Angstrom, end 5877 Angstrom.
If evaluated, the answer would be 41.5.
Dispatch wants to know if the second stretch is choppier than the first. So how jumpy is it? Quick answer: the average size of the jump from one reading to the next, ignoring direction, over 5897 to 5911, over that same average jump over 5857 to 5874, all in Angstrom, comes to 2.9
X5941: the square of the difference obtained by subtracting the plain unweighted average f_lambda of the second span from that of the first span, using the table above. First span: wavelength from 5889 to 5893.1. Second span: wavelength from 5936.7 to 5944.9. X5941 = 98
